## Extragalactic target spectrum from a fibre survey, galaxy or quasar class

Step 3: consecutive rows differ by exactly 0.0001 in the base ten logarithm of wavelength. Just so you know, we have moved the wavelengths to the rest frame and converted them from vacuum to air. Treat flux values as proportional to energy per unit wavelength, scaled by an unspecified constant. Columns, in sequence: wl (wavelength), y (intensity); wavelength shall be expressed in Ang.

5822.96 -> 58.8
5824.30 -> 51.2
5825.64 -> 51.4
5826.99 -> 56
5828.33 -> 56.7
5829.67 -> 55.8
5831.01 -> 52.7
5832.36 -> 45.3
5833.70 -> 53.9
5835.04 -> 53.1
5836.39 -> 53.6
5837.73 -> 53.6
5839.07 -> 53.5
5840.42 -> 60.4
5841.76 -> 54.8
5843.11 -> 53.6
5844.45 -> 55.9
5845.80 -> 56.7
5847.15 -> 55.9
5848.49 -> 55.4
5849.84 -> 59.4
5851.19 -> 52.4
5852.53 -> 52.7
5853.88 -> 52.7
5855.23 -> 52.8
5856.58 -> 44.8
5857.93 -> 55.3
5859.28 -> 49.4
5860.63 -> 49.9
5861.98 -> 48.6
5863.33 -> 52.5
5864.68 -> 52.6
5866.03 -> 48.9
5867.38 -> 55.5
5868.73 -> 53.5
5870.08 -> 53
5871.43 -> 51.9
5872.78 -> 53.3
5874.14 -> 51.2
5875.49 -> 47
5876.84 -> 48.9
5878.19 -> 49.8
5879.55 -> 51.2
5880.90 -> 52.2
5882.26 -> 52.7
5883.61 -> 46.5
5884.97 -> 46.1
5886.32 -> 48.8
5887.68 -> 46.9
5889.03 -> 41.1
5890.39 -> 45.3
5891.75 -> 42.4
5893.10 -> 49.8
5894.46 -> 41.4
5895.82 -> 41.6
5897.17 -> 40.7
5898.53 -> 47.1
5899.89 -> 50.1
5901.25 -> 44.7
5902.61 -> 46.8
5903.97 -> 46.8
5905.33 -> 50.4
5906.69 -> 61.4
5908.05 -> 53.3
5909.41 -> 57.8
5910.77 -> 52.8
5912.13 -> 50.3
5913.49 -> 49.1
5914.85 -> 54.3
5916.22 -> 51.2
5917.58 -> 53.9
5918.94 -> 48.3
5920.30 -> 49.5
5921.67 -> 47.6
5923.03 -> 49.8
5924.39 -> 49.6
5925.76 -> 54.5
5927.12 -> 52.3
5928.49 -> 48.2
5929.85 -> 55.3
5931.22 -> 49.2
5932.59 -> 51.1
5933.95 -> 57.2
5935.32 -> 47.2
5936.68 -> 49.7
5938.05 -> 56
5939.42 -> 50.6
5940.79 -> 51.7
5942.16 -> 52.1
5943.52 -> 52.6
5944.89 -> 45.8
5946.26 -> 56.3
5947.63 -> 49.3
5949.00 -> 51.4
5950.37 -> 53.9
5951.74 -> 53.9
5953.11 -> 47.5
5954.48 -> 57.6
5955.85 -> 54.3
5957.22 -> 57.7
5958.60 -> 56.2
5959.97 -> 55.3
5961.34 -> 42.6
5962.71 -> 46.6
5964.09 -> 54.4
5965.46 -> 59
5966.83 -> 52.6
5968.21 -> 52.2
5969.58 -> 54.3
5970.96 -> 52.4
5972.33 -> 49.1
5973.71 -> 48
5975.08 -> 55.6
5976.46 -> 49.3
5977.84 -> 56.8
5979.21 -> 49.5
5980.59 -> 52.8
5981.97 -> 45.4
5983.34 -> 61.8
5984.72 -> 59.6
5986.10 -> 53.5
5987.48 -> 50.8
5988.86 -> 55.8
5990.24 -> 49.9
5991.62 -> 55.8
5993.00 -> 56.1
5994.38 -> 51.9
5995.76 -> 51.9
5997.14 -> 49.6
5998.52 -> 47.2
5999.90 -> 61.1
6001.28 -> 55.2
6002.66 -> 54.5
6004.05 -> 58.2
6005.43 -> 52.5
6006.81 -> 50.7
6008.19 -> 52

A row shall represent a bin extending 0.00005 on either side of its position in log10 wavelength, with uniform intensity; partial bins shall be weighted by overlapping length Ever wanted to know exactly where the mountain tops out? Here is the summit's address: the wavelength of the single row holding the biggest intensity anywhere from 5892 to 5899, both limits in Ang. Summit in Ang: 5893.10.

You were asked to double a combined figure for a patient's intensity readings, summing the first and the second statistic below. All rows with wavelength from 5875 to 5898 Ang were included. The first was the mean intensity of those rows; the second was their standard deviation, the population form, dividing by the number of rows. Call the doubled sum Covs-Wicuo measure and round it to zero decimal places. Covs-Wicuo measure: 101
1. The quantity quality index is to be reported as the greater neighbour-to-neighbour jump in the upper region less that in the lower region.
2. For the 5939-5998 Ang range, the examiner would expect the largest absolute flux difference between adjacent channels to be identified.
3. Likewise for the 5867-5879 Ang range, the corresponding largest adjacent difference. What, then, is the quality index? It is 12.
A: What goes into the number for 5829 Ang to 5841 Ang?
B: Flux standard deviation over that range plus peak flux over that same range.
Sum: 64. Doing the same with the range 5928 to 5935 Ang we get 61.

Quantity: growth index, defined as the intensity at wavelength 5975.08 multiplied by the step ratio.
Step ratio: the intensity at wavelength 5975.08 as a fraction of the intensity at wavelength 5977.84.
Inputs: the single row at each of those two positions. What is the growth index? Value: 54.4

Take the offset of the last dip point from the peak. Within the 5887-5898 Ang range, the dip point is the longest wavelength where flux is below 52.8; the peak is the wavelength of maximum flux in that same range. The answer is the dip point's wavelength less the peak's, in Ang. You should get 4.1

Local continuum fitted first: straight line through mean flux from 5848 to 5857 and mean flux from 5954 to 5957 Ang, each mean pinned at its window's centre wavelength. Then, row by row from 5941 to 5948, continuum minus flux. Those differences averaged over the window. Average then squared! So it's 20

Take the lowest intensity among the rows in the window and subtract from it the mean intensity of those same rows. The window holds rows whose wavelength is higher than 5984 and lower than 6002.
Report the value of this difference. -6.5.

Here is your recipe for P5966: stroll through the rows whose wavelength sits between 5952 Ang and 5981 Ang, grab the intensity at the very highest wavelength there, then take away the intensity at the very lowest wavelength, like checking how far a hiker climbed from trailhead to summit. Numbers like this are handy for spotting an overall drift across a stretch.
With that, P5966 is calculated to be 5.3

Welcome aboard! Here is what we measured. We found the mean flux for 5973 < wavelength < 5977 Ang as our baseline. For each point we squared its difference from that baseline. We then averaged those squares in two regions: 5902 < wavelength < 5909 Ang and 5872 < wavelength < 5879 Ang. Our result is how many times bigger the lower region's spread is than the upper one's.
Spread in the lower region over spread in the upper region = 0.2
